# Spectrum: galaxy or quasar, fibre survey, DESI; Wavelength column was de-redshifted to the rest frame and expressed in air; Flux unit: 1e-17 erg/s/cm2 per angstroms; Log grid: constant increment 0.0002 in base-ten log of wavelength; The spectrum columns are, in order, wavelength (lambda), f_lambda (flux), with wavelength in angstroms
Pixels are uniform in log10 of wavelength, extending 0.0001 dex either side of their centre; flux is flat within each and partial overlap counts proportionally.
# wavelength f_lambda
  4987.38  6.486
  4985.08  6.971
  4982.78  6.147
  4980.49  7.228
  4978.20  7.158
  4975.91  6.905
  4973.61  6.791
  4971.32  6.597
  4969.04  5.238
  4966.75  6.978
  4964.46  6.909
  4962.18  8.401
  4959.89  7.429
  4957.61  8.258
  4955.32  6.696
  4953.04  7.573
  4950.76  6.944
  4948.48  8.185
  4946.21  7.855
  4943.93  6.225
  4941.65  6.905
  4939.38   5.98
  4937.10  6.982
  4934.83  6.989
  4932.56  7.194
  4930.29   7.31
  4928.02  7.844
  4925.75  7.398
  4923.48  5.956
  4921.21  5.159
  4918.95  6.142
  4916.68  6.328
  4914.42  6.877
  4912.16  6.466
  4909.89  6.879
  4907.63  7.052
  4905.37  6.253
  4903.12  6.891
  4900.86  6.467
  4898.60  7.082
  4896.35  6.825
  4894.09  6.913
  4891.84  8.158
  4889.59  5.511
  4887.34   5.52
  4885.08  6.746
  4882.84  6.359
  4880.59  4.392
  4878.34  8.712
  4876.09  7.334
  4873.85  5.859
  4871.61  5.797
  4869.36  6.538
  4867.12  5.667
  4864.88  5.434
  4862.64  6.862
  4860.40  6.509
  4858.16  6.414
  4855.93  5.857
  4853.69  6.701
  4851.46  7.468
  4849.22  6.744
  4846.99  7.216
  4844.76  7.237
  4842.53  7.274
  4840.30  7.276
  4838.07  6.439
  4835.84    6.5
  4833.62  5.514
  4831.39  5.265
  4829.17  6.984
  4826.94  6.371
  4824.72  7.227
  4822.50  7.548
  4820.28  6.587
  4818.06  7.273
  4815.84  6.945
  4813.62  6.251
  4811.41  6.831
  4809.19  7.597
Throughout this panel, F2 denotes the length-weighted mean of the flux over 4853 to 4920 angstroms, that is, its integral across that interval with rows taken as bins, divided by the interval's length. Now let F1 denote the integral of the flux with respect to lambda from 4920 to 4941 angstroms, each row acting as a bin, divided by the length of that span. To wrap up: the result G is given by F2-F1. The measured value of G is -0.3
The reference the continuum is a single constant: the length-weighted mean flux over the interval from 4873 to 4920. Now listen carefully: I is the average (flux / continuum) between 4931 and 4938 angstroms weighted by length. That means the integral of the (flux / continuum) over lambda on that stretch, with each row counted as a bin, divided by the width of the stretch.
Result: 1.07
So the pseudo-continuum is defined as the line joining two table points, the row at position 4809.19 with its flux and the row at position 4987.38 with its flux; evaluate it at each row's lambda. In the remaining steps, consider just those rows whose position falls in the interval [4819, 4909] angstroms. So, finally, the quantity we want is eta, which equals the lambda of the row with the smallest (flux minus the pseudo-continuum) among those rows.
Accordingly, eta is 4880.59 angstroms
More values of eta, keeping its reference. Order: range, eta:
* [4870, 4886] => 4880.59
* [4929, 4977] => 4969.04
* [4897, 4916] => 4905.37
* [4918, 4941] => 4921.21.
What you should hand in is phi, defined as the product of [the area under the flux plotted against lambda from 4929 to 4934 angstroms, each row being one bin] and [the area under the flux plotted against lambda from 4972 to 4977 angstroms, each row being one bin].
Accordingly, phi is 1236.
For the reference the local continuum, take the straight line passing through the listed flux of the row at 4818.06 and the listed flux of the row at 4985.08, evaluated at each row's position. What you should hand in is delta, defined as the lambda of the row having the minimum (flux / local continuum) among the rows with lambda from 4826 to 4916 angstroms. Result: 4880.59 angstroms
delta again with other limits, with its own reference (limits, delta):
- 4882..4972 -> 4921.21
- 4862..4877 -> 4864.88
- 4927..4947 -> 4939.38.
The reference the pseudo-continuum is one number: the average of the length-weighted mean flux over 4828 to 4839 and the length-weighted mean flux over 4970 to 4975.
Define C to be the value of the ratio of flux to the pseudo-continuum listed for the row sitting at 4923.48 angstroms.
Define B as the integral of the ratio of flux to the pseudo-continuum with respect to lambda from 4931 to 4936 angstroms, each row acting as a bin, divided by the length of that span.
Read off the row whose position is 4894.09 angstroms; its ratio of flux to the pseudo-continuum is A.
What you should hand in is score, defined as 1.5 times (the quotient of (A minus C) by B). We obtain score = 0.20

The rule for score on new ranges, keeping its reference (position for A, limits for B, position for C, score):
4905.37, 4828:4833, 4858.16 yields -0.04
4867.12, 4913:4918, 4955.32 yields -0.23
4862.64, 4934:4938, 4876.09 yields -0.10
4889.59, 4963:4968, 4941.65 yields -0.30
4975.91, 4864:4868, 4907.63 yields -0.04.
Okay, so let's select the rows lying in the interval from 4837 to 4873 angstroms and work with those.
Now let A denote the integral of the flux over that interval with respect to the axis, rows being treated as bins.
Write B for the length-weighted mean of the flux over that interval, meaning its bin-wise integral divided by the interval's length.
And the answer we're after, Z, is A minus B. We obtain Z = 230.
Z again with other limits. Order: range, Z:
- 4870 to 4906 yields 229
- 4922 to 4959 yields 257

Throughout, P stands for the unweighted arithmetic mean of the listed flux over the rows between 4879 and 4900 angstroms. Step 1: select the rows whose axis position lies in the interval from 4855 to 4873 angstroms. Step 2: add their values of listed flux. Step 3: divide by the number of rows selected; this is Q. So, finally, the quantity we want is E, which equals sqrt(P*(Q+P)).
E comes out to 8.95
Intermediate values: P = 6.4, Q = 6.13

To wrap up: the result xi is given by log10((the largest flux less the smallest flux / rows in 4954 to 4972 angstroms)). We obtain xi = 0.5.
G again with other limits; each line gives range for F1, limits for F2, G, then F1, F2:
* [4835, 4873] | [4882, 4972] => 0.3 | 6.58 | 6.84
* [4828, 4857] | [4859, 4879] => -0.2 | 6.65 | 6.47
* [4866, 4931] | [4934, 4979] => 0.5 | 6.56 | 7.05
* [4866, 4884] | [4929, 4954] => 0.8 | 6.33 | 7.11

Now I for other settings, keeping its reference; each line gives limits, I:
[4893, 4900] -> 1.05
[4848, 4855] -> 1.05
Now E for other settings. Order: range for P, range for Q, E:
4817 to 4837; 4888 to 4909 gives 9.39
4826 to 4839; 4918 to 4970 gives 9.02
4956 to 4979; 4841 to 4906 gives 9.82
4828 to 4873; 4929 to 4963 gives 9.44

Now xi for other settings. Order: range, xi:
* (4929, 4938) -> -0.5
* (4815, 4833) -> 0.4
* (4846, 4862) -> 0.2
